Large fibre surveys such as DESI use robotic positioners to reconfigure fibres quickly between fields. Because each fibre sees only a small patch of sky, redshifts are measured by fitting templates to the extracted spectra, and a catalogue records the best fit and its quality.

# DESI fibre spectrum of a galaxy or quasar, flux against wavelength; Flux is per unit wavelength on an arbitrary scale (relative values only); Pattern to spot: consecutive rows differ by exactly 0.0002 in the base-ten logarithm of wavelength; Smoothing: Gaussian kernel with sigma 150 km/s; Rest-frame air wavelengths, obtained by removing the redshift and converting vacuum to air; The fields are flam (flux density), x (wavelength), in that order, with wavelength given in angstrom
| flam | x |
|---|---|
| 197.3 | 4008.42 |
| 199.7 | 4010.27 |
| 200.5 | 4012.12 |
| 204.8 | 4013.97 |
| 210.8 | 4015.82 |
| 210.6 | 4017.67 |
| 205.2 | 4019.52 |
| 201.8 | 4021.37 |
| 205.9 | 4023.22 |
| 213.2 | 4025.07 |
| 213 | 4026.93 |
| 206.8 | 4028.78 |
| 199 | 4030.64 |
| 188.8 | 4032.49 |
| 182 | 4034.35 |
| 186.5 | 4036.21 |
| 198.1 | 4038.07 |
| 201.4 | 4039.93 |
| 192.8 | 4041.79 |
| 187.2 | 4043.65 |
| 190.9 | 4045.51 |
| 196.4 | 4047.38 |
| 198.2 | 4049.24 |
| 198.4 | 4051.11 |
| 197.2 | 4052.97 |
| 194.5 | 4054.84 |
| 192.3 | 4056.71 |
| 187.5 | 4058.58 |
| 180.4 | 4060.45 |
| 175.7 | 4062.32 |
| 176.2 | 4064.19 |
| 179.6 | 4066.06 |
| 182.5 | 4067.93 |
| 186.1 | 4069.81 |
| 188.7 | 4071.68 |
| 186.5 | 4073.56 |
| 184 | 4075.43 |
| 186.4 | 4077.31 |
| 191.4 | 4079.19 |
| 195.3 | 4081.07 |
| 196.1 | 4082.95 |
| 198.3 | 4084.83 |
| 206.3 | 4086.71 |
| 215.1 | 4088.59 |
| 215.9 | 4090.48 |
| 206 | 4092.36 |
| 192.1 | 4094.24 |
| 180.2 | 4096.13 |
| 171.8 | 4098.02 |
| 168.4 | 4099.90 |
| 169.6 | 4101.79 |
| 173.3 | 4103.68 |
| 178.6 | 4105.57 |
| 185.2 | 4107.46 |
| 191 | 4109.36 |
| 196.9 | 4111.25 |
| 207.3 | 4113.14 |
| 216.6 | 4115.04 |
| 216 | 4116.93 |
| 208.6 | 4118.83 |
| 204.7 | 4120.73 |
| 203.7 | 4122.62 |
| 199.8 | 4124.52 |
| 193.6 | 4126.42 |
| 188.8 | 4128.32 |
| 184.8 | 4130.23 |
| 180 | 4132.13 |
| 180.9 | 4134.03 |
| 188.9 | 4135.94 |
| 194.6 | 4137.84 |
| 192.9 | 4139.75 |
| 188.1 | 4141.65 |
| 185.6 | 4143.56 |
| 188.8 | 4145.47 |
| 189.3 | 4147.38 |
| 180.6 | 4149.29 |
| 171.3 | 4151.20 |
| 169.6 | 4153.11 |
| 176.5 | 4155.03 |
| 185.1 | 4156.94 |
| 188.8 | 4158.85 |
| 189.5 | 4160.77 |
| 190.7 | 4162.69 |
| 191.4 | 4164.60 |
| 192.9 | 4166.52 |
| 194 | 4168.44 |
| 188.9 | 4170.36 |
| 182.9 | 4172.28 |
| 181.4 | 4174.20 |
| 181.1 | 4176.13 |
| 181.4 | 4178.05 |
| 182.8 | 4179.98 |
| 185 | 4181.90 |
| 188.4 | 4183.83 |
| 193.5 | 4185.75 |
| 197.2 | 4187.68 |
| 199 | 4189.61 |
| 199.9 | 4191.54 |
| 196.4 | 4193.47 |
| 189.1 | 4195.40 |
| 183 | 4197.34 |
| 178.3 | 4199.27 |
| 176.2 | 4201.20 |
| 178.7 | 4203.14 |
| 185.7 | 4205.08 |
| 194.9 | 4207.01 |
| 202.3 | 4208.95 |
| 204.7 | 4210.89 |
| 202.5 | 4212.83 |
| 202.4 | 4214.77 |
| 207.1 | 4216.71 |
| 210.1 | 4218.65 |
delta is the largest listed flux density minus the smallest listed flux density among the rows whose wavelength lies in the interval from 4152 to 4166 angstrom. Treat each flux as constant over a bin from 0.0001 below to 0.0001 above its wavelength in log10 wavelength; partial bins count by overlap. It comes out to 22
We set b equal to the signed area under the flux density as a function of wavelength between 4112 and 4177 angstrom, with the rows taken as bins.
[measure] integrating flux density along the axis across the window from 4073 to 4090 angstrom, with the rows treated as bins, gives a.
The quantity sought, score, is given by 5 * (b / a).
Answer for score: 19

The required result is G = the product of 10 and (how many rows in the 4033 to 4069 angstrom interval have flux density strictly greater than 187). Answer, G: 120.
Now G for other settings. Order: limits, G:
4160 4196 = 130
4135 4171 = 130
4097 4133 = 110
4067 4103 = 100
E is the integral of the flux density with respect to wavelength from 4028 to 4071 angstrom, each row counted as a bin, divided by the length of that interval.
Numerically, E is 190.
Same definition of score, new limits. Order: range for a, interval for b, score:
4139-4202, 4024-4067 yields 4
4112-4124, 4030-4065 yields 13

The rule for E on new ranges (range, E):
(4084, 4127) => 196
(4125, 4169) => 186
